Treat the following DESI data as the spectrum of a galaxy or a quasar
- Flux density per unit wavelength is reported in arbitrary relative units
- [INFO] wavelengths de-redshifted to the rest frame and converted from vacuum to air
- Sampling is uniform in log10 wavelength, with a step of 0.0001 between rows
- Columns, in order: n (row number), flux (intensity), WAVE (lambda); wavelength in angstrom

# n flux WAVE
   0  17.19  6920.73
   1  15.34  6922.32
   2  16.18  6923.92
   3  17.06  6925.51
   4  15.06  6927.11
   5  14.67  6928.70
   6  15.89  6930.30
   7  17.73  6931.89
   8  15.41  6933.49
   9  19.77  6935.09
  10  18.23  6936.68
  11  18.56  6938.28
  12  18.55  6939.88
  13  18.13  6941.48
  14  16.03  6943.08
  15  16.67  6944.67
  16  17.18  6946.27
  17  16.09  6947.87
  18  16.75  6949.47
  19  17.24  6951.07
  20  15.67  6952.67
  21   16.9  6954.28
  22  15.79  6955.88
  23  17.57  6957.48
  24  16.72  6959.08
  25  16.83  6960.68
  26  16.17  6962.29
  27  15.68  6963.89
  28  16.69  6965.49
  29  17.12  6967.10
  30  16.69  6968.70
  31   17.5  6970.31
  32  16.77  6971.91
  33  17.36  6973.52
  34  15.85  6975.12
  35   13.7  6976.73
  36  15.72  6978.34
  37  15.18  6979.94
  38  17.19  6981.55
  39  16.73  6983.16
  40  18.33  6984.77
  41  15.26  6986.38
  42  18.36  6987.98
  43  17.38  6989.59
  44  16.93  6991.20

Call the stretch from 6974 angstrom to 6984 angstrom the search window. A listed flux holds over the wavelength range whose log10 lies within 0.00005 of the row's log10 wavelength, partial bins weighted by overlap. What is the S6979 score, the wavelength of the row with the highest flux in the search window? 6981.55 angstrom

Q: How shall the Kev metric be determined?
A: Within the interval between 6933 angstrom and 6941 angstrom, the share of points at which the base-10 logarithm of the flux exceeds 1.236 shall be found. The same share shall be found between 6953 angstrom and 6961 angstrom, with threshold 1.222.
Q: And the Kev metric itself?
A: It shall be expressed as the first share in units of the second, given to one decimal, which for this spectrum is 1.0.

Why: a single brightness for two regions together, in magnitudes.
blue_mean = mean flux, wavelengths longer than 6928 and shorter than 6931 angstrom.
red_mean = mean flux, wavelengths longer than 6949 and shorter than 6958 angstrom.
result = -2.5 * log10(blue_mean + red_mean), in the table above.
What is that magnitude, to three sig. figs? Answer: -3.76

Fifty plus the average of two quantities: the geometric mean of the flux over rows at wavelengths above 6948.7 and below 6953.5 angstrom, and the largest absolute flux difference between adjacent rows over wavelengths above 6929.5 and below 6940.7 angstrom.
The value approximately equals 60.45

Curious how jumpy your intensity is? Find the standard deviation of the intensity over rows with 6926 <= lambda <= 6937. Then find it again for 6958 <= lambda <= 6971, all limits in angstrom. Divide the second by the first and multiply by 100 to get 29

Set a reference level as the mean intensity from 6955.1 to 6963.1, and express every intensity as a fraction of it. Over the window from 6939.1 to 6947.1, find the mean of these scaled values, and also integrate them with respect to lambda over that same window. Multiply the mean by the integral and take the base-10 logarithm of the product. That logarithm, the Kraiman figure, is 0.938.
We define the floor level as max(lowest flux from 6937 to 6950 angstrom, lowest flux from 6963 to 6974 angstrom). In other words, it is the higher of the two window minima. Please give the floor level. 16.0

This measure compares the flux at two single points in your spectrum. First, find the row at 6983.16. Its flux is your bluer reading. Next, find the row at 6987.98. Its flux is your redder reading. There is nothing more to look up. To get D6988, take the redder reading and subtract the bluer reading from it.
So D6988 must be 1.6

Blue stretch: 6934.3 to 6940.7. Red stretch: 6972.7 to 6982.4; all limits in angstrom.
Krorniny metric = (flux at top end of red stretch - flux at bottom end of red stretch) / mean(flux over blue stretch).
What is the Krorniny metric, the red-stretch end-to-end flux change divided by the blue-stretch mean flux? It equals -0.01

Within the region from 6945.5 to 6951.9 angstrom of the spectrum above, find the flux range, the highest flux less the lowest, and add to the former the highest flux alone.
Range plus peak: 18.4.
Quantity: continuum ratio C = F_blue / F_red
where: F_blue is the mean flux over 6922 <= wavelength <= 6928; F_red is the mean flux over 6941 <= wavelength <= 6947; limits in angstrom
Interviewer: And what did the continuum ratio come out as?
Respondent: 0.94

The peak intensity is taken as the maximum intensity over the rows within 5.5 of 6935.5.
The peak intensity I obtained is 19.77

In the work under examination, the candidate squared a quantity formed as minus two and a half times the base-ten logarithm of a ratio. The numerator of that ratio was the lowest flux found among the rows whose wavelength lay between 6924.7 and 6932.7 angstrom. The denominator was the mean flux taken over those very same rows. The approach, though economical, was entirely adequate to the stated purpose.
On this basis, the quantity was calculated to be 0.010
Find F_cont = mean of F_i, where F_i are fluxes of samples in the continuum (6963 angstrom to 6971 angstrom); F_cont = 16.7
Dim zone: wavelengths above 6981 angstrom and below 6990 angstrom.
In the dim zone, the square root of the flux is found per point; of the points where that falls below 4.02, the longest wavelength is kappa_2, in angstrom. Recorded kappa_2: 6986.38 angstrom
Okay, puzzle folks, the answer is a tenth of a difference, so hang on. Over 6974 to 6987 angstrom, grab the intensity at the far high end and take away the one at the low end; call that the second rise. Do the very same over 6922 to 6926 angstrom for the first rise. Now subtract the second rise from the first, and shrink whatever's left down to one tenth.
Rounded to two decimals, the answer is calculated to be 0.23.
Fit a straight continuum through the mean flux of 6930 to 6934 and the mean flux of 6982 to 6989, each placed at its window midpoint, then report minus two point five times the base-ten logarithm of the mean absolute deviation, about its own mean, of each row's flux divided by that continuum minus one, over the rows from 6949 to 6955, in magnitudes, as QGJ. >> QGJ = 3.83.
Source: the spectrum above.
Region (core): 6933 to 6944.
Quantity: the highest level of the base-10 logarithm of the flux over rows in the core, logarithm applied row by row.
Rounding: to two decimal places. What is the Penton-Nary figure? 1.30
